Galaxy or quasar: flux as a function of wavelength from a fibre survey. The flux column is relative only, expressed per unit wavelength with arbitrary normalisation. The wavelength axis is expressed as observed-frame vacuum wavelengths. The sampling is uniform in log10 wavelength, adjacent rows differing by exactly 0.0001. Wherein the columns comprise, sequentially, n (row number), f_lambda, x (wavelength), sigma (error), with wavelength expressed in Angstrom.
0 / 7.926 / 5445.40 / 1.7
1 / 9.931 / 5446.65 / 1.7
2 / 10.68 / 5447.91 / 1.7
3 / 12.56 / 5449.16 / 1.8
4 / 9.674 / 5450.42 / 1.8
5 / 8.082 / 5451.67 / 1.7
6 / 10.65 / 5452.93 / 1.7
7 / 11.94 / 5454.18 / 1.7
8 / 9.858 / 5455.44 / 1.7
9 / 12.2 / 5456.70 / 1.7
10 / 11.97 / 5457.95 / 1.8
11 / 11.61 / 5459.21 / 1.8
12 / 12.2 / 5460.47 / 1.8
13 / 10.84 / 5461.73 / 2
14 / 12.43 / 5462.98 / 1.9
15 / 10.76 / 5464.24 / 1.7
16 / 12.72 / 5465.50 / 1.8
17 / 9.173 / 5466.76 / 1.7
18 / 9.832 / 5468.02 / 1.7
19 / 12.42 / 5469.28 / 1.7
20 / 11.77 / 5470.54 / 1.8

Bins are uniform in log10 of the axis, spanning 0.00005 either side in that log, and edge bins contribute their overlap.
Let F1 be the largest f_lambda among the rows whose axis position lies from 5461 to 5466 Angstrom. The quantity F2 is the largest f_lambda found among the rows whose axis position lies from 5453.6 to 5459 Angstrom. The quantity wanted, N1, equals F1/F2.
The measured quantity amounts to 1.04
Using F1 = 12.72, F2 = 12.2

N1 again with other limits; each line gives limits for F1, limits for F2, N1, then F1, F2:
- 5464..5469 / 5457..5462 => 1.04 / 12.72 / 12.2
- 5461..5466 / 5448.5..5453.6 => 1.01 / 12.72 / 12.56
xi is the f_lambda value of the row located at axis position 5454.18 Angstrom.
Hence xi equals 11.94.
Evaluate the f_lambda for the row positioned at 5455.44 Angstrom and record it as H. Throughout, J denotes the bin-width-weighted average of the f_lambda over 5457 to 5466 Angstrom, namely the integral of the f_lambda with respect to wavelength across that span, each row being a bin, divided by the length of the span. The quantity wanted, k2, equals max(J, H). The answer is 11.8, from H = 9.858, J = 11.8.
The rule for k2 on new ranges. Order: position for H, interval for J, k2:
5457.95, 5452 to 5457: 12.0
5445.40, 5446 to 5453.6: 10.3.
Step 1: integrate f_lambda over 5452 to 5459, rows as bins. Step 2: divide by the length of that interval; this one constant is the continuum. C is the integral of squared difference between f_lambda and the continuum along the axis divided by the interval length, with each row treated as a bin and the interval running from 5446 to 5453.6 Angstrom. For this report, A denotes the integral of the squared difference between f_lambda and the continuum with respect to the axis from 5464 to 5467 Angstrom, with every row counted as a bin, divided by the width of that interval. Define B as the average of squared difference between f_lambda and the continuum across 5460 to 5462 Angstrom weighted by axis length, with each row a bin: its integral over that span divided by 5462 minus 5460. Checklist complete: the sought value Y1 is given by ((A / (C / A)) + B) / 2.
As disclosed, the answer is 1.2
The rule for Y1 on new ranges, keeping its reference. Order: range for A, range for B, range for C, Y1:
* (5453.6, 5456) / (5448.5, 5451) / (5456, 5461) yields 2.0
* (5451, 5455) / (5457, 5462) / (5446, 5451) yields 4.0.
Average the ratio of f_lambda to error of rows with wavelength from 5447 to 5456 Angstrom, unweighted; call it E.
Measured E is 6.07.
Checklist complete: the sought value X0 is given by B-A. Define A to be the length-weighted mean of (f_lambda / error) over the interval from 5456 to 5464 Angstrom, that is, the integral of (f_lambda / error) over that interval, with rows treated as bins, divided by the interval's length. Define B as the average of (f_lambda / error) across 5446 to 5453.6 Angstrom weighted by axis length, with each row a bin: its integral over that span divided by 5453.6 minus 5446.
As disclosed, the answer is -0.57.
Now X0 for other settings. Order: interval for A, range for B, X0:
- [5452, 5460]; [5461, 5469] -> -0.34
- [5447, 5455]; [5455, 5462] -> 0.35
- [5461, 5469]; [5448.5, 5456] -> -0.11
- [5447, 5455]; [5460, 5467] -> 0.20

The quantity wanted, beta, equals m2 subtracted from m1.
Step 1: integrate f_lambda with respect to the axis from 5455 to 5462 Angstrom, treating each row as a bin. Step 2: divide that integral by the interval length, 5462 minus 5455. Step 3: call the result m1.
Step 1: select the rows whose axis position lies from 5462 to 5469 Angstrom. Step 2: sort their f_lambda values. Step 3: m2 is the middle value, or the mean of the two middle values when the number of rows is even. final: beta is 0.8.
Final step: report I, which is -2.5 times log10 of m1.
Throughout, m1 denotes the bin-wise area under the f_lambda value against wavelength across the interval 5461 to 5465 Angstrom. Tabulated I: -4.1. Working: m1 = 46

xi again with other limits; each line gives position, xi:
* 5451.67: 8.082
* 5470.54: 11.77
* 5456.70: 12.2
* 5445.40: 7.926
